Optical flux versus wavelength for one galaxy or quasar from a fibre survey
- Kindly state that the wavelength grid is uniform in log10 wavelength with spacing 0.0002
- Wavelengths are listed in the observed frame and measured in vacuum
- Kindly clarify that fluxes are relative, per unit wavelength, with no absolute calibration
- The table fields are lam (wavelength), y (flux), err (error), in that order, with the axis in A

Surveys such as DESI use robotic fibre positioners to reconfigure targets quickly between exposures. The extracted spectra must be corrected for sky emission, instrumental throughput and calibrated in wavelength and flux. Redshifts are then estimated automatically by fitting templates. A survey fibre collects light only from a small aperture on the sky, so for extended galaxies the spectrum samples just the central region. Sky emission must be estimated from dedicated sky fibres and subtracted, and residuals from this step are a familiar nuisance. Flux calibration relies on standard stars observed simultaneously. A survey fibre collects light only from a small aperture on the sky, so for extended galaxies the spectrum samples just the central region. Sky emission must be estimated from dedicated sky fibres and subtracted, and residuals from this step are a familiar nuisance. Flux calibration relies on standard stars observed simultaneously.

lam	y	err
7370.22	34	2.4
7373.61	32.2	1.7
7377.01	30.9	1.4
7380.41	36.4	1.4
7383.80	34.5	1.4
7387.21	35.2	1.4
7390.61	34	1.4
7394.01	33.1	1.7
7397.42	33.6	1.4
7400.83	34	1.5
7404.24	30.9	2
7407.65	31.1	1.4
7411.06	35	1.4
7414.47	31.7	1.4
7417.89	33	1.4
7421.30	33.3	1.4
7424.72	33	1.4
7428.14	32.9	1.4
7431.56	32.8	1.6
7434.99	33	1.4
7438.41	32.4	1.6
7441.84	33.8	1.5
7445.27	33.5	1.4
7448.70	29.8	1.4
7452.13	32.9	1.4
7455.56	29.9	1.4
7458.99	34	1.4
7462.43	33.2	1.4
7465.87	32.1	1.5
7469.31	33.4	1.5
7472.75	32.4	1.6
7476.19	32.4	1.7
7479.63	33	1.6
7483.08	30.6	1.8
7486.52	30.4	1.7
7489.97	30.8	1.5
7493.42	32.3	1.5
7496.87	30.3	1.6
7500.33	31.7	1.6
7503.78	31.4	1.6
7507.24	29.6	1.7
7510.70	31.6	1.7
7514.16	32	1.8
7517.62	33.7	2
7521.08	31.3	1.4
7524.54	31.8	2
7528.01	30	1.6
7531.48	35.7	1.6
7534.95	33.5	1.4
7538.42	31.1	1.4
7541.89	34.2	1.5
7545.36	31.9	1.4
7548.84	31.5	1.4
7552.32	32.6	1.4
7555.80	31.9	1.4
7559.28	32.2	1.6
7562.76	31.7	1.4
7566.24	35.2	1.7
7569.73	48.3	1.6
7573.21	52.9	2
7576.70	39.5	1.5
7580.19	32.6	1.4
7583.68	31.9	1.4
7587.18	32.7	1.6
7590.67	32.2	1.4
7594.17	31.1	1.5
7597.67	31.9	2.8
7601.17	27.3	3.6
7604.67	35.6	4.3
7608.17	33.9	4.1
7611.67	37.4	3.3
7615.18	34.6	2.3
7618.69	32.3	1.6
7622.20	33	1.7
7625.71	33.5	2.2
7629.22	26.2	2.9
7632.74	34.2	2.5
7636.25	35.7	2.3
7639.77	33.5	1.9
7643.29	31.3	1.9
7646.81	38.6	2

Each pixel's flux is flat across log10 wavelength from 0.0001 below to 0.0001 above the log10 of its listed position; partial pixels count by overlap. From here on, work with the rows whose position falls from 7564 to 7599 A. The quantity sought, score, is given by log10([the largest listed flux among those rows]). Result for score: 1.723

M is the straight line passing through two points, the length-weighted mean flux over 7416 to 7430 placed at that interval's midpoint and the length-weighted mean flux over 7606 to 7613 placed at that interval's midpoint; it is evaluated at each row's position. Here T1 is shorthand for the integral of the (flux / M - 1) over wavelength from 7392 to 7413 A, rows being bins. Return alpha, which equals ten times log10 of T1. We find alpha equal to -9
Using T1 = 0.13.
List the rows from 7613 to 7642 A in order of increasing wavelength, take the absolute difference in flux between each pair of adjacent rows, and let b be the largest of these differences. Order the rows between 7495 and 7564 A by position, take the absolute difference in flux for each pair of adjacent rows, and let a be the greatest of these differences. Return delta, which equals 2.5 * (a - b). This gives -6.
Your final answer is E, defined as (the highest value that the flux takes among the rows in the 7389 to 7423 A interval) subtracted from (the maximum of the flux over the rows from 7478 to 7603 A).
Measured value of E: 18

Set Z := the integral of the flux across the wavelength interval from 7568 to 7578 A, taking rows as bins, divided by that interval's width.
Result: 47.3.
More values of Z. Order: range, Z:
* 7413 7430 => 32.8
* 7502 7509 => 30.5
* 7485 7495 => 31.2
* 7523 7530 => 31.0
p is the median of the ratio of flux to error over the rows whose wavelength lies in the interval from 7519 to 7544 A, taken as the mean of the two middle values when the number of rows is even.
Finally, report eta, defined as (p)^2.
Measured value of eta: 498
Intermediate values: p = 22.3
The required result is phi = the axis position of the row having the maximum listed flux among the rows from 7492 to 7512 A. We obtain 7493.42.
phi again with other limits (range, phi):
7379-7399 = 7380.41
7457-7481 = 7458.99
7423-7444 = 7441.84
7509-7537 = 7531.48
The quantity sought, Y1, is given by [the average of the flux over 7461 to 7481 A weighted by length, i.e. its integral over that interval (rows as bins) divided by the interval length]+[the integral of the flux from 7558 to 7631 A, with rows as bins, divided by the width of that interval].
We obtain 67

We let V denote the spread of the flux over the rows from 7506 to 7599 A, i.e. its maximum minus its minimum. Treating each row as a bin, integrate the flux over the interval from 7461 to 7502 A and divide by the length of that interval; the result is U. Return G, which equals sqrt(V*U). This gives 27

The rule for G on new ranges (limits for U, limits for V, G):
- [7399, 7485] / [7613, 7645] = 18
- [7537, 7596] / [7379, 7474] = 15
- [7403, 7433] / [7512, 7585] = 27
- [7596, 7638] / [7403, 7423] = 12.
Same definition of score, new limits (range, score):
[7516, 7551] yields 1.553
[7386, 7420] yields 1.547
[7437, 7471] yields 1.531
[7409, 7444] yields 1.544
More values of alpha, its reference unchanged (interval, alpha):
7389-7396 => -7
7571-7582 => 3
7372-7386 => -3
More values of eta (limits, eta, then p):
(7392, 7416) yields 513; 22.6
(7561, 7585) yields 542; 23.3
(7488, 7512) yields 385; 19.6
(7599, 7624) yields 128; 11.3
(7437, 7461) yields 508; 22.5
